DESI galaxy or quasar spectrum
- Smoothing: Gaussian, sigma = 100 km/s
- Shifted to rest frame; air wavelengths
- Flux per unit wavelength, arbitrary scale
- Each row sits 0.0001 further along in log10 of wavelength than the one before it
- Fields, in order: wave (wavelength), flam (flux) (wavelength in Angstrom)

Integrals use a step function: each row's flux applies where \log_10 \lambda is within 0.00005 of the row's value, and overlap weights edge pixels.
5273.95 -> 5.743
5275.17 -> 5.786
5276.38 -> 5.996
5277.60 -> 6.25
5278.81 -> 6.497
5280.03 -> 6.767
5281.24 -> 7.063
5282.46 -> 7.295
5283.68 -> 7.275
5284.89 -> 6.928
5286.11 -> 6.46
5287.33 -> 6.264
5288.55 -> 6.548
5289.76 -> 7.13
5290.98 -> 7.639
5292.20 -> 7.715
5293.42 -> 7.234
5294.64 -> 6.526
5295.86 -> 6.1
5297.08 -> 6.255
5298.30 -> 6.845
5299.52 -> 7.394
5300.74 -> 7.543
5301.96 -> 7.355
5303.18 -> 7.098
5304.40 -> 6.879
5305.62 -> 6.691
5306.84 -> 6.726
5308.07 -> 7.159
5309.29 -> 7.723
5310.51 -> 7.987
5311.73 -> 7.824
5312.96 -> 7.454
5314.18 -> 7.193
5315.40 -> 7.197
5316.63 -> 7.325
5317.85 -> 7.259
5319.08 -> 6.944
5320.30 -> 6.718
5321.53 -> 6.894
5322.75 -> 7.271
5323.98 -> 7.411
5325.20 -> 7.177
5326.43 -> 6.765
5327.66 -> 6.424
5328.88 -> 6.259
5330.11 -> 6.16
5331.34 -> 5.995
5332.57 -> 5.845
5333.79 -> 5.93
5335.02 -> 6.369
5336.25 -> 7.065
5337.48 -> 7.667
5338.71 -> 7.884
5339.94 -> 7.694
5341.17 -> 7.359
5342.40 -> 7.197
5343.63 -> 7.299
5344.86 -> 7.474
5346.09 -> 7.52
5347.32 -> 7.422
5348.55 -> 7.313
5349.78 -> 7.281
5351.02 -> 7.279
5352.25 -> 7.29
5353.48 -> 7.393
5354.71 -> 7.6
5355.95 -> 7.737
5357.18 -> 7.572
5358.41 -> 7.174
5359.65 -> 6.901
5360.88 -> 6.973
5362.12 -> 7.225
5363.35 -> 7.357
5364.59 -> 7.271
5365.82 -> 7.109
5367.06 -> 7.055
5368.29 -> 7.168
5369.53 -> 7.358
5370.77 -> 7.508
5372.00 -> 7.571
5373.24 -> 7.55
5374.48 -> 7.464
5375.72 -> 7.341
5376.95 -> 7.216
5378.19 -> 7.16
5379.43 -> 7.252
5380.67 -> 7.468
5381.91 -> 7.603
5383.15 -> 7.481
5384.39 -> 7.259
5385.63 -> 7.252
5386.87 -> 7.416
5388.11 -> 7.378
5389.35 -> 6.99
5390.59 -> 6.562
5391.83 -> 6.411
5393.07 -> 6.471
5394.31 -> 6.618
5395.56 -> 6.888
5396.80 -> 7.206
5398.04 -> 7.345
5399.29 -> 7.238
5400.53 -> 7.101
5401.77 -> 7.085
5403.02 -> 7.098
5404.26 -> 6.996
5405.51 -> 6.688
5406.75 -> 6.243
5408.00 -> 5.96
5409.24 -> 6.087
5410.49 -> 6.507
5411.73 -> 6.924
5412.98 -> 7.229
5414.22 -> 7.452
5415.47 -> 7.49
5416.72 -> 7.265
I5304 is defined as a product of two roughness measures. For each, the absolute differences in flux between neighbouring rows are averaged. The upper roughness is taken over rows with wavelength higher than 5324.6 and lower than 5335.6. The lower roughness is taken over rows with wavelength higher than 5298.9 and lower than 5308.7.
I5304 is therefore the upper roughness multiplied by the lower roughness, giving 0.049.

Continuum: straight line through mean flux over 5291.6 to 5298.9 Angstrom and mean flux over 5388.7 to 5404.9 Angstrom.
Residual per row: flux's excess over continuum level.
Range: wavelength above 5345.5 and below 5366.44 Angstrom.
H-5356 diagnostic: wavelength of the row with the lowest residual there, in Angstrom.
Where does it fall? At 5359.65 Angstrom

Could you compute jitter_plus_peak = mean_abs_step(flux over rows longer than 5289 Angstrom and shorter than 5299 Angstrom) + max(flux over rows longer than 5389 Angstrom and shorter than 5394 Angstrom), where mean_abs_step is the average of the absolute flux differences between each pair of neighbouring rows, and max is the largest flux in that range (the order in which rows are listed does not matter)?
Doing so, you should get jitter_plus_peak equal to 7.4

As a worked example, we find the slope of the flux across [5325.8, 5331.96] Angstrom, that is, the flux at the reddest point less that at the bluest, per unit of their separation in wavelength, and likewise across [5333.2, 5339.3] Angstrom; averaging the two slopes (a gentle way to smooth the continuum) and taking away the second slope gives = -0.28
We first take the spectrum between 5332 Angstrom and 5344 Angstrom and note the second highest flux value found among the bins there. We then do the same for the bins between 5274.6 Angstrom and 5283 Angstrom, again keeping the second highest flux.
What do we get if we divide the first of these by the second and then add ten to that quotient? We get 11.1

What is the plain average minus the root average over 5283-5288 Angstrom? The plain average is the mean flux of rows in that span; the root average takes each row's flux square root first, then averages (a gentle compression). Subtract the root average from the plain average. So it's 4.14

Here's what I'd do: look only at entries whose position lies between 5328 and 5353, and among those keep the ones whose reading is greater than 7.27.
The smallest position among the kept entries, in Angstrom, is 5337.48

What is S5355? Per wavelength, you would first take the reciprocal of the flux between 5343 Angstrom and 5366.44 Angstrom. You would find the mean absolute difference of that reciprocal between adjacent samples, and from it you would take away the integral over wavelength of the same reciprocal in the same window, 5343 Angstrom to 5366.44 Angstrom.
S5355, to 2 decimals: -3.20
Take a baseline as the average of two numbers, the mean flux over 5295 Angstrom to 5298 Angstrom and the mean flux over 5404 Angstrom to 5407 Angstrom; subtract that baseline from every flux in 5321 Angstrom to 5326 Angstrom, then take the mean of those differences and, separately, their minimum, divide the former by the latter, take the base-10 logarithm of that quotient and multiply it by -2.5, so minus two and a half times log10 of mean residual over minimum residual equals -0.5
